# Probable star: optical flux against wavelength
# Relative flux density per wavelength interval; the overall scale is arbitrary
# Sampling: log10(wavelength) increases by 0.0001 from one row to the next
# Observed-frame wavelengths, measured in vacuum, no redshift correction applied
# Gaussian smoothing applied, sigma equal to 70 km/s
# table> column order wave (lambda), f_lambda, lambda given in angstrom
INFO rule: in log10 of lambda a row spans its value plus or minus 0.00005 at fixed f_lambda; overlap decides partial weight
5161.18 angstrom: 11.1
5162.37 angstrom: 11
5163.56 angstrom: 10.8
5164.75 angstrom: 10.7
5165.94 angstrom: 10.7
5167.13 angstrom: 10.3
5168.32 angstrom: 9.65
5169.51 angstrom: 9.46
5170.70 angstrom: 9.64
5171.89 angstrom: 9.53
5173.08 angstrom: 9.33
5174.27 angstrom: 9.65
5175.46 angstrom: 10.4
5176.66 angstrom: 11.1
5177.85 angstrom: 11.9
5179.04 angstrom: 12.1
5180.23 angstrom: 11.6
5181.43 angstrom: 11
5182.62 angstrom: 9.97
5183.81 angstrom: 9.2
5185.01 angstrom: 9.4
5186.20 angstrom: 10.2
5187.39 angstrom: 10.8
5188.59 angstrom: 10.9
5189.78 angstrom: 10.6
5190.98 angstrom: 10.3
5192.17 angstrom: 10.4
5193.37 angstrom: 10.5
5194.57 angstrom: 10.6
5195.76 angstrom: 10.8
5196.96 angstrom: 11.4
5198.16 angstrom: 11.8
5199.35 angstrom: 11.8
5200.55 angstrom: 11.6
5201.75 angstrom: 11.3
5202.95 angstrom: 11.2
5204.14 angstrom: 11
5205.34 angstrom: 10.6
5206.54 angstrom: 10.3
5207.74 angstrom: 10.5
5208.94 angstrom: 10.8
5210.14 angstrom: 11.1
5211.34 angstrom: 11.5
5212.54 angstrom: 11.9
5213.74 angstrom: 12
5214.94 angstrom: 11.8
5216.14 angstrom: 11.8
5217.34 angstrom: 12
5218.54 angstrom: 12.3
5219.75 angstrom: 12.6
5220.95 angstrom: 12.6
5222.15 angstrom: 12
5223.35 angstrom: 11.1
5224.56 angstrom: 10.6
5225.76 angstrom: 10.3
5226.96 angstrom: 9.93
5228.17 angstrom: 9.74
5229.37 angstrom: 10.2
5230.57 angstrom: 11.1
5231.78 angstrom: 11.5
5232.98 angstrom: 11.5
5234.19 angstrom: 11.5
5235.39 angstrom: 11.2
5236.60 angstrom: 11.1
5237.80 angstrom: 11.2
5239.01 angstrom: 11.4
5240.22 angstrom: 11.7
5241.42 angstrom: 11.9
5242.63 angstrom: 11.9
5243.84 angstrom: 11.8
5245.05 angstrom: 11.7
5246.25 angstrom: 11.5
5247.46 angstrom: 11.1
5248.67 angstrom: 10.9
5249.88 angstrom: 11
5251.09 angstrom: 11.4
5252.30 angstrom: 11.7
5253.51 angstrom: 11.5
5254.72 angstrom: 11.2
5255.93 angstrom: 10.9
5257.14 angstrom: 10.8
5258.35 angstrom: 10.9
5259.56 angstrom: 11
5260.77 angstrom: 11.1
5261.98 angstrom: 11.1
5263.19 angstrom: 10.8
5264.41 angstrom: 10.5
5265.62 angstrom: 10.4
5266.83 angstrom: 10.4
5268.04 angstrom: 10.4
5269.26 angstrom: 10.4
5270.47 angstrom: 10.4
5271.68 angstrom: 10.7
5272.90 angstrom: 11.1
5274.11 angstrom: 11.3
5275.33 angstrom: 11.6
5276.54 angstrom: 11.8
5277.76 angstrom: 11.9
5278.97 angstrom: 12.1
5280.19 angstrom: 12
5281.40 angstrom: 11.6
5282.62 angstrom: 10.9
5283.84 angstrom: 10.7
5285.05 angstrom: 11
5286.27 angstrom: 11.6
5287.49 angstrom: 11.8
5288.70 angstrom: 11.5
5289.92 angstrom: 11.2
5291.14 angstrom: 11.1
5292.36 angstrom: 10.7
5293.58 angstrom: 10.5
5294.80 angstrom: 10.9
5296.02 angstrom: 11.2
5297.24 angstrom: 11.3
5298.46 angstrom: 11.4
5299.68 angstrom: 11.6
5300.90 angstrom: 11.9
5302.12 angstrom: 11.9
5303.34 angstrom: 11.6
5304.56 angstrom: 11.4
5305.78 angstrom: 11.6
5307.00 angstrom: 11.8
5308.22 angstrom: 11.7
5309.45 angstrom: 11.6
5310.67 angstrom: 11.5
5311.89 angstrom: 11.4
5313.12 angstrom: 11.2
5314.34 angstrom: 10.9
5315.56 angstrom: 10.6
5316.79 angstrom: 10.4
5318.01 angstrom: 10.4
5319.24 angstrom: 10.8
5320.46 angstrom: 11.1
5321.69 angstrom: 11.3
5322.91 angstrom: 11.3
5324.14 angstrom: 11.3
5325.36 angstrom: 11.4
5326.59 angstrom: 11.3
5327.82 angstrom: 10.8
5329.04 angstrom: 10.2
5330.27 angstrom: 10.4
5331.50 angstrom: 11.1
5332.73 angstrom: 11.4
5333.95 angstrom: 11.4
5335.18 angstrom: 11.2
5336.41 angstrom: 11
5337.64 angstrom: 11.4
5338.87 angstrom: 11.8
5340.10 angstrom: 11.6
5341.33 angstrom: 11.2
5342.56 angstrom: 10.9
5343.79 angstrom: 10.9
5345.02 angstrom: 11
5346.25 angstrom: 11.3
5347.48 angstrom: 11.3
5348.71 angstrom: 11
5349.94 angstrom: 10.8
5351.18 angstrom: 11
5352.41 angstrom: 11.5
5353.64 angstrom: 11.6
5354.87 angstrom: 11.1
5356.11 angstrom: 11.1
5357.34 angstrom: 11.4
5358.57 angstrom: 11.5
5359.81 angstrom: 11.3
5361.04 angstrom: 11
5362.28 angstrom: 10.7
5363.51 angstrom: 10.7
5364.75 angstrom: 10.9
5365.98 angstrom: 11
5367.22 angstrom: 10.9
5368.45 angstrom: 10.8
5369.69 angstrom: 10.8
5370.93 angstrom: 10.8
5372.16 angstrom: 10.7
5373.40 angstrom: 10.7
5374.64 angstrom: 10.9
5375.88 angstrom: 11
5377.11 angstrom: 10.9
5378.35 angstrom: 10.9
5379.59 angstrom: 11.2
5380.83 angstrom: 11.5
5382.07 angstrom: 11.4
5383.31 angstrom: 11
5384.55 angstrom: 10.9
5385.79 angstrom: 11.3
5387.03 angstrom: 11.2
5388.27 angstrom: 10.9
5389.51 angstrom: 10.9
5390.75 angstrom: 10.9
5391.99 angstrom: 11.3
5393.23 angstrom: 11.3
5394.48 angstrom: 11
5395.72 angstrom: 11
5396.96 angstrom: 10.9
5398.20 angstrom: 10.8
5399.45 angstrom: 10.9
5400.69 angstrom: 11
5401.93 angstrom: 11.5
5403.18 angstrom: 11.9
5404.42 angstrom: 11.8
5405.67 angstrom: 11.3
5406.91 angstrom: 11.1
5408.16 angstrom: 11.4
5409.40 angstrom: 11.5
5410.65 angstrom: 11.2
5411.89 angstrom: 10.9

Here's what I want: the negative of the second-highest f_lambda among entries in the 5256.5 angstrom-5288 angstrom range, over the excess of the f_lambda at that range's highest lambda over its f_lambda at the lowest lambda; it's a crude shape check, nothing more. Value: -12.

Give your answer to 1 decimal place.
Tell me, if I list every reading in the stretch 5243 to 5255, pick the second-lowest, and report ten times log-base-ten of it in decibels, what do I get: 10.4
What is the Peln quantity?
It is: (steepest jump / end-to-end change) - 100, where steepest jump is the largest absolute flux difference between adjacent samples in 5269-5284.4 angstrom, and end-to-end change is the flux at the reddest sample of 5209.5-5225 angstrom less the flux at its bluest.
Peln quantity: -101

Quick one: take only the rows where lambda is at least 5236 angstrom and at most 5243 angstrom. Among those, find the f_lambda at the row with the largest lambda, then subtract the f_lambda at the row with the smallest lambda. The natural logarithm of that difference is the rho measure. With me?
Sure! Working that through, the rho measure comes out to -0.22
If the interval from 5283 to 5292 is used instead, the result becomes -0.92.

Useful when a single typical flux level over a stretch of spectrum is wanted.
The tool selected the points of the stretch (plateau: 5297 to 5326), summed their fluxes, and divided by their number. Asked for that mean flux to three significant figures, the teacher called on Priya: 11.3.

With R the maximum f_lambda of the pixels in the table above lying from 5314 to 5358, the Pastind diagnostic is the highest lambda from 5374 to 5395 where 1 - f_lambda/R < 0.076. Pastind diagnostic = 5394.48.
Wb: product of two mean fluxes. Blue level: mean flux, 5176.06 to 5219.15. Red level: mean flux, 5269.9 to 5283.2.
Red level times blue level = 126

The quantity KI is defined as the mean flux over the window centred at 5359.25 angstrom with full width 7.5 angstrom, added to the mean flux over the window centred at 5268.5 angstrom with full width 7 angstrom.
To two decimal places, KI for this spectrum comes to 21.62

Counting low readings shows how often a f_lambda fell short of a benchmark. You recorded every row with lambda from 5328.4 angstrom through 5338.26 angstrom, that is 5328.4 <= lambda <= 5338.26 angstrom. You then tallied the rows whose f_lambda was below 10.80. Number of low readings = 2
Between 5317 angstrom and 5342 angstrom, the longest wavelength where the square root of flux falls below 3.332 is 5336.41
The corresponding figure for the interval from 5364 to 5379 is 5378.35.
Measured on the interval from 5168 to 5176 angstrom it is 5175.46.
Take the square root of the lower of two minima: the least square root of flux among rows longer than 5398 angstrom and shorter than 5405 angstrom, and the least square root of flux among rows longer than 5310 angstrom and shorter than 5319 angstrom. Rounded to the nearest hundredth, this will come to 1.80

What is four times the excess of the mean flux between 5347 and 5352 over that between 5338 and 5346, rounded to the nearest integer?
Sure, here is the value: -1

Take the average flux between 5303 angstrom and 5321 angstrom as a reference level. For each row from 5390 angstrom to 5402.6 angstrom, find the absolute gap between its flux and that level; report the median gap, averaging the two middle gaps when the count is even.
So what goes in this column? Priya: 0.25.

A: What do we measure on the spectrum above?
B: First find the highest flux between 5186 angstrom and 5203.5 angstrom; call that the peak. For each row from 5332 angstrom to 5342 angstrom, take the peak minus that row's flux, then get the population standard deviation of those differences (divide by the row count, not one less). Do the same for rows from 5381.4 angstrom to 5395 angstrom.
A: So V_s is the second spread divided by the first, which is 0.82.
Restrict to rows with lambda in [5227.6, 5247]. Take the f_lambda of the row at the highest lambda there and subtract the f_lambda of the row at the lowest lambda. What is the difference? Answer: 1.8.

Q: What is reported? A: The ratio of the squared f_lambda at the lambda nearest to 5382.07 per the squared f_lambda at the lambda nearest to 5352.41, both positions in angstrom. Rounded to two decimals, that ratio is 0.98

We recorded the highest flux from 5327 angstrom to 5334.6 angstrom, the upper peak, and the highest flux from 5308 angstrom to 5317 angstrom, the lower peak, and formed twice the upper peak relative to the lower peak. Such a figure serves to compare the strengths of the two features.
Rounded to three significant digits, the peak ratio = 1.95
